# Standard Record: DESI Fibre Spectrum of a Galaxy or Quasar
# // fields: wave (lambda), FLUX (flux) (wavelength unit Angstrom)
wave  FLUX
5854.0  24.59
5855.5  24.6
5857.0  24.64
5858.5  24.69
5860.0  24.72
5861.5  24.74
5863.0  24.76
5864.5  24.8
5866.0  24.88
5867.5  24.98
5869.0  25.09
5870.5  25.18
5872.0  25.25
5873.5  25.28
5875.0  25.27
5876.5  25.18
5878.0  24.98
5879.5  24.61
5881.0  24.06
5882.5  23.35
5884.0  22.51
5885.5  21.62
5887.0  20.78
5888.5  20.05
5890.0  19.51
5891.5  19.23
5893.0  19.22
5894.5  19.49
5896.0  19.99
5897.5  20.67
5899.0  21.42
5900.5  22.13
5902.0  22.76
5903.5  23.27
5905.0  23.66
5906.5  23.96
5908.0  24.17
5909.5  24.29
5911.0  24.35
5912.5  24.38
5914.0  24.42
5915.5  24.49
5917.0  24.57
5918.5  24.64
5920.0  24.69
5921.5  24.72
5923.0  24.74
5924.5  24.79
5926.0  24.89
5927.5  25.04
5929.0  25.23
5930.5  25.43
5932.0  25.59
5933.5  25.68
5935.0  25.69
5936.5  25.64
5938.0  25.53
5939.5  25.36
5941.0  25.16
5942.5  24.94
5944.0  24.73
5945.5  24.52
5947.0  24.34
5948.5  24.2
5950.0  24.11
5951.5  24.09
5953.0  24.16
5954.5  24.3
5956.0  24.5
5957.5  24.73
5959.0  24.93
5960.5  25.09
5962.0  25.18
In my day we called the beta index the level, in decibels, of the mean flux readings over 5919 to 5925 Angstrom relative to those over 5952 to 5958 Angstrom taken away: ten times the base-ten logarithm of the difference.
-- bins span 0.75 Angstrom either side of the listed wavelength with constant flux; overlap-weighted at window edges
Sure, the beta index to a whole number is -5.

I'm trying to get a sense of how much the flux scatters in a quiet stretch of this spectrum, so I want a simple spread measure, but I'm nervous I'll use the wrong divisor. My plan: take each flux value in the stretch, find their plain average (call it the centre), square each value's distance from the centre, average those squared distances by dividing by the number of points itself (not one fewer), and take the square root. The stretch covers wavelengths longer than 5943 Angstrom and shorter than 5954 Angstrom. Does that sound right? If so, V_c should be 0.22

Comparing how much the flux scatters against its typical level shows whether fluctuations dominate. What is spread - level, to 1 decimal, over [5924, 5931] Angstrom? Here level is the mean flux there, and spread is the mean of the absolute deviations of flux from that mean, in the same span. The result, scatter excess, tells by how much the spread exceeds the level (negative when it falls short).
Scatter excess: -24.9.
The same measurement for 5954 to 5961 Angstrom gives -24.5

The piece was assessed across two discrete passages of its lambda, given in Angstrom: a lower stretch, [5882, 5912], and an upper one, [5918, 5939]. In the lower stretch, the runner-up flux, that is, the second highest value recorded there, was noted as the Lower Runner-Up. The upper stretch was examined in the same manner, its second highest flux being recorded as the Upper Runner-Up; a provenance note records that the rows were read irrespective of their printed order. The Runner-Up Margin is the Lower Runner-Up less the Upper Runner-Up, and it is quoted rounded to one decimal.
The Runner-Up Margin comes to -1.4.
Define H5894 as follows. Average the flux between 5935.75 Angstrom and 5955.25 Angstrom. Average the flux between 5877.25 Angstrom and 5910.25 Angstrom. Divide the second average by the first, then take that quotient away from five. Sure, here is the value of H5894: 4.11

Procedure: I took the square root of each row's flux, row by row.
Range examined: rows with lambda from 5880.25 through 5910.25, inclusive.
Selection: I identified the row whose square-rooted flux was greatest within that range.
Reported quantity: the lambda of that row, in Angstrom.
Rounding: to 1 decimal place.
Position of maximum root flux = 5909.5 Angstrom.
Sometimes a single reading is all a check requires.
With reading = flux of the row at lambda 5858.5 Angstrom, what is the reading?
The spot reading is 24.69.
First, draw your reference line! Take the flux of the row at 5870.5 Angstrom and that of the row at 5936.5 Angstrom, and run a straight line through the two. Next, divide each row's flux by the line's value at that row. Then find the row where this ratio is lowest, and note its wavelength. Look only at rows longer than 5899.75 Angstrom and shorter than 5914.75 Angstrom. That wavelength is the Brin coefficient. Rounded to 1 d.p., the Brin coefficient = 5900.5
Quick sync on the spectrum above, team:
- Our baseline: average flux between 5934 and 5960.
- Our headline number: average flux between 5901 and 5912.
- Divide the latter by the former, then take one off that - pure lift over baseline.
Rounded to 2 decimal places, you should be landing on -0.04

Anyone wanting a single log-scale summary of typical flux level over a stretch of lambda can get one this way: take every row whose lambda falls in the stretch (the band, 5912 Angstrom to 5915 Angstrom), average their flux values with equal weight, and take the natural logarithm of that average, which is 3.19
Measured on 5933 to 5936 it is 3.25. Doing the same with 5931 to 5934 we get 3.24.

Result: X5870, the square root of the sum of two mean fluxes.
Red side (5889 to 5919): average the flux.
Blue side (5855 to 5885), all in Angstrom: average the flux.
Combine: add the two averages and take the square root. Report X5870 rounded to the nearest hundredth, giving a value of 6.87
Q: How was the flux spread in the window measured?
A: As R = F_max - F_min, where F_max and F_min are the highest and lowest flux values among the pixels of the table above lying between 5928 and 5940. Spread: 0.5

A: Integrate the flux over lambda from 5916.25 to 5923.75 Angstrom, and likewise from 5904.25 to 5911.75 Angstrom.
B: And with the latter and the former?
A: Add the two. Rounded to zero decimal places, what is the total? 366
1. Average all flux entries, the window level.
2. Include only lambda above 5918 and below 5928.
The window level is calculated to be 24.8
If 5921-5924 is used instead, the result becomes 24.7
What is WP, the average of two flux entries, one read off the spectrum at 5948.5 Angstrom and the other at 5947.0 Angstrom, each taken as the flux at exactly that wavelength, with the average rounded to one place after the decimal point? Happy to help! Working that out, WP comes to 24.3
